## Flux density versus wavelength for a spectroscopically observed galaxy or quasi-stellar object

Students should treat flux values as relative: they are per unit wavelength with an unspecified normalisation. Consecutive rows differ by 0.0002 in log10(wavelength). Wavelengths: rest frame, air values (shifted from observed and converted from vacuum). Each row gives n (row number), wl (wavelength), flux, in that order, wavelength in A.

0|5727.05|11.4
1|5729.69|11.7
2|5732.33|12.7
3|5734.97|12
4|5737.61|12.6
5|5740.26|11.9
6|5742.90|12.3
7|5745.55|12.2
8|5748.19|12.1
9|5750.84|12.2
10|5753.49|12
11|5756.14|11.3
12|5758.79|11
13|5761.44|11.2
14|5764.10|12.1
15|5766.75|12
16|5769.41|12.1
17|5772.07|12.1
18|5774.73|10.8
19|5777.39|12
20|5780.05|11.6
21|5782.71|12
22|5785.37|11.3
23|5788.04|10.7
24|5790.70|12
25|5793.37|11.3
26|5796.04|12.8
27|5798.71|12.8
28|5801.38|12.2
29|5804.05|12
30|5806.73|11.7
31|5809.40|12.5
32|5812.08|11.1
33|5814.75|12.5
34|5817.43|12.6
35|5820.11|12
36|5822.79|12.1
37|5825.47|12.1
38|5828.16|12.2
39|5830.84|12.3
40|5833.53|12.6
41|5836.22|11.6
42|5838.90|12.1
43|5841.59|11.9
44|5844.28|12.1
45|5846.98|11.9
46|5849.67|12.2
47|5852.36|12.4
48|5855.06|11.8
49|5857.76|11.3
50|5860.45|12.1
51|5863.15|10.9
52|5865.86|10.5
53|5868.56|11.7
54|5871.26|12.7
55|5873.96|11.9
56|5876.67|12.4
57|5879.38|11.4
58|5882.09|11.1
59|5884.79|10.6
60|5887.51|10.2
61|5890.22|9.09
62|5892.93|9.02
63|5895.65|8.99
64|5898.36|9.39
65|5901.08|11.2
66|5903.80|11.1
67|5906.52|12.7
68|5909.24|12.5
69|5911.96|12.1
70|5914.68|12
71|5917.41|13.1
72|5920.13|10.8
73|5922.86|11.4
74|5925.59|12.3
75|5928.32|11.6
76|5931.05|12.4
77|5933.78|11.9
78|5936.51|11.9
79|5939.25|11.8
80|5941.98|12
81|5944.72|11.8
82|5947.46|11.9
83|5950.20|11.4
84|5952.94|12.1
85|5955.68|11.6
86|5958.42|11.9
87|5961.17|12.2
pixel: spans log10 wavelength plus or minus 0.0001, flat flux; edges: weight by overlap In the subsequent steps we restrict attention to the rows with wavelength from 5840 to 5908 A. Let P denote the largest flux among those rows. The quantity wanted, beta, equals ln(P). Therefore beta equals 2.54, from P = 12.7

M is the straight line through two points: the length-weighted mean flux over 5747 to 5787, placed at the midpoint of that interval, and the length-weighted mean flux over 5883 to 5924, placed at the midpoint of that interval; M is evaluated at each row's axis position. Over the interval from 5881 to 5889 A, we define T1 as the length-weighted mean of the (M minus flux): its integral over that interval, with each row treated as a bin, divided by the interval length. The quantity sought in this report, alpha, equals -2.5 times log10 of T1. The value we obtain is 0.8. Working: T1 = 0.46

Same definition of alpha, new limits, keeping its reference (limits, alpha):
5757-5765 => 1.1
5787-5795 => 2.0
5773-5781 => 2.0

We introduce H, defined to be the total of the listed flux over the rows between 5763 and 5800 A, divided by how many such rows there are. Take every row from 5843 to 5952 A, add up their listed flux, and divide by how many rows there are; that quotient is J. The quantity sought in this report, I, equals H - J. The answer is 0.3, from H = 11.8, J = 11.5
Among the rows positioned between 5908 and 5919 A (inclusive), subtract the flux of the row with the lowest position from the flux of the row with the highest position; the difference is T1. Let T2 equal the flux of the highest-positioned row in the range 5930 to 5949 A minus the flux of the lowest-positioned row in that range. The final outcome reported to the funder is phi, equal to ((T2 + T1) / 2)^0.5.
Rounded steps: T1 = 0.60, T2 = -0.50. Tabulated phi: 0.22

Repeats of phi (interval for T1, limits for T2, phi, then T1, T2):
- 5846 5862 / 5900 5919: 1.02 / 0.20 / 1.90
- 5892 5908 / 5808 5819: 1.37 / 3.68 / 0.10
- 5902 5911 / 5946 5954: 0.89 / 1.40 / 0.20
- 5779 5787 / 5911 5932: 0.00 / -0.30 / 0.30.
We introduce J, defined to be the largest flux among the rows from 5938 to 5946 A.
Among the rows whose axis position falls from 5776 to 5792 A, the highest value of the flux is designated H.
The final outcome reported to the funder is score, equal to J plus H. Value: 24.0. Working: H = 12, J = 12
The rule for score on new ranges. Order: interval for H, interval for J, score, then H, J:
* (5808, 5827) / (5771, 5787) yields 24.7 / 12.6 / 12.1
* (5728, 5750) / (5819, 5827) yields 24.8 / 12.7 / 12.1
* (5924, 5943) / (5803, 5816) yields 24.9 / 12.4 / 12.5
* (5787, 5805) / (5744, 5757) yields 25.0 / 12.8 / 12.2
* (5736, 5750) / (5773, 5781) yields 24.6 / 12.6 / 12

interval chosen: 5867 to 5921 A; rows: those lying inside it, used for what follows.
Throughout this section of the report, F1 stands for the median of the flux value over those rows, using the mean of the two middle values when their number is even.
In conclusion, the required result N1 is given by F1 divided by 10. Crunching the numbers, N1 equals 1.13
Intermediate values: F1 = 11.3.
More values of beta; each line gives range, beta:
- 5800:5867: 2.53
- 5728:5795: 2.54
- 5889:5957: 2.57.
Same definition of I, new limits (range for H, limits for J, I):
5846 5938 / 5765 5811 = -0.4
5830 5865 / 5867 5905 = 1.2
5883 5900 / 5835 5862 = -2.4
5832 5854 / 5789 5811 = -0.1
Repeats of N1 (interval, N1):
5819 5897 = 1.19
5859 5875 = 1.18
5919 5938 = 1.19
